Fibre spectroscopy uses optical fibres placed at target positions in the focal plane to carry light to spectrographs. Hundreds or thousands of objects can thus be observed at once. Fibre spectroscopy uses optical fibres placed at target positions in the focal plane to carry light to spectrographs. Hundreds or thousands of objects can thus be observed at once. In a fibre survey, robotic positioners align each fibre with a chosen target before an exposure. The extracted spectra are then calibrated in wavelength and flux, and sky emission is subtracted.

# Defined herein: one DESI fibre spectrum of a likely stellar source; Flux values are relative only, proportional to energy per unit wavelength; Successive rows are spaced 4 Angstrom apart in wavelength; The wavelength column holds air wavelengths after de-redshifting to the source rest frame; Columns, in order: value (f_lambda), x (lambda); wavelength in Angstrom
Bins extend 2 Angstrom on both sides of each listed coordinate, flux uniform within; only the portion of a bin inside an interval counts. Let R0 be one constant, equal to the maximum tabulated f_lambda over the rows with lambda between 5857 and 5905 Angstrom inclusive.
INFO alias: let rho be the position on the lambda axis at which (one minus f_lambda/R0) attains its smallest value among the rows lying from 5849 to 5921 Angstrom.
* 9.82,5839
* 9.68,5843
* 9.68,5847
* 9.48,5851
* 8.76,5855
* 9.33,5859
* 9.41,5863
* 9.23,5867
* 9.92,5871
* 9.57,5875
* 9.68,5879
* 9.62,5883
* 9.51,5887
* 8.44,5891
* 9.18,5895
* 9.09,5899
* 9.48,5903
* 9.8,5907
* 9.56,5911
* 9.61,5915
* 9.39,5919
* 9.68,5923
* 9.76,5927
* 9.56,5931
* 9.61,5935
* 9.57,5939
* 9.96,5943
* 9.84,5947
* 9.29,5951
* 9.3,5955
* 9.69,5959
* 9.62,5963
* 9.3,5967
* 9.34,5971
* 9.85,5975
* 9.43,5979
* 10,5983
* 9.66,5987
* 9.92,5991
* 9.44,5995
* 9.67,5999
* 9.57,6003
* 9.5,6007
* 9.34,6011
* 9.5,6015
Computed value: 5871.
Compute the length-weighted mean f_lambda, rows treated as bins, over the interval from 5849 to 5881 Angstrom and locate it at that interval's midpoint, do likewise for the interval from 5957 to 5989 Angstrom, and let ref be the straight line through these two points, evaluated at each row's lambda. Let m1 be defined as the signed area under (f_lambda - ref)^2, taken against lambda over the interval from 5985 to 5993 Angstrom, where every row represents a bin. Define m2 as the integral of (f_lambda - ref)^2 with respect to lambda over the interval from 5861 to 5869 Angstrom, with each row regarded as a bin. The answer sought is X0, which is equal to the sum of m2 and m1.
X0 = 0.5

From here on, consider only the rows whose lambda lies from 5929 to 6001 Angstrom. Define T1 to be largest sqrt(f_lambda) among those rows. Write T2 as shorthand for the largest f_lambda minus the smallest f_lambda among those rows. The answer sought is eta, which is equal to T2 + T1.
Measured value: 3.87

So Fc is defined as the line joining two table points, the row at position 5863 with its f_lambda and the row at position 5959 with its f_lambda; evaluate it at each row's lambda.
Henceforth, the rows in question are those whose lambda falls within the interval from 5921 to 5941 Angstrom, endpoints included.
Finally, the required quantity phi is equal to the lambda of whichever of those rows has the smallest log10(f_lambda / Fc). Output 5939 Angstrom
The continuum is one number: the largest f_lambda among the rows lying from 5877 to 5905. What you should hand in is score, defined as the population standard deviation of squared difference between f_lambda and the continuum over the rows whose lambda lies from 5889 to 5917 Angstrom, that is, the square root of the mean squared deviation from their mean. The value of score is 0.51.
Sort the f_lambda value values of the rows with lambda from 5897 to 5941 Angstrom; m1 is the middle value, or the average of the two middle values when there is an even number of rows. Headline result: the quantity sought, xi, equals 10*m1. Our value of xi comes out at 95.7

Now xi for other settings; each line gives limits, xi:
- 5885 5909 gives 93.3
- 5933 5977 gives 96.1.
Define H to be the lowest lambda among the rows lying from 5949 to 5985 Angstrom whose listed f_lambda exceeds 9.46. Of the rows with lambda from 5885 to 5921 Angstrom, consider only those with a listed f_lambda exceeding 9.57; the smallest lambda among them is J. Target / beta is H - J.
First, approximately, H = 5959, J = 5907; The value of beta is 52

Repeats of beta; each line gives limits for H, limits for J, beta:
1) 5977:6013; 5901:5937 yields 76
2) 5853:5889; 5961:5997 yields -92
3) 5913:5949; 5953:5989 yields -44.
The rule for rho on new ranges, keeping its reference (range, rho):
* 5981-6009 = 5983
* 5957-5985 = 5983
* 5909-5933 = 5927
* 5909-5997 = 5983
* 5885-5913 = 5907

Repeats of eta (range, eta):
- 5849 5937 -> 4.63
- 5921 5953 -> 3.83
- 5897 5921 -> 3.84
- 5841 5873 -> 4.31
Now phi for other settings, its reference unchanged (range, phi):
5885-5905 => 5891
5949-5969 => 5967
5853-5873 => 5855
